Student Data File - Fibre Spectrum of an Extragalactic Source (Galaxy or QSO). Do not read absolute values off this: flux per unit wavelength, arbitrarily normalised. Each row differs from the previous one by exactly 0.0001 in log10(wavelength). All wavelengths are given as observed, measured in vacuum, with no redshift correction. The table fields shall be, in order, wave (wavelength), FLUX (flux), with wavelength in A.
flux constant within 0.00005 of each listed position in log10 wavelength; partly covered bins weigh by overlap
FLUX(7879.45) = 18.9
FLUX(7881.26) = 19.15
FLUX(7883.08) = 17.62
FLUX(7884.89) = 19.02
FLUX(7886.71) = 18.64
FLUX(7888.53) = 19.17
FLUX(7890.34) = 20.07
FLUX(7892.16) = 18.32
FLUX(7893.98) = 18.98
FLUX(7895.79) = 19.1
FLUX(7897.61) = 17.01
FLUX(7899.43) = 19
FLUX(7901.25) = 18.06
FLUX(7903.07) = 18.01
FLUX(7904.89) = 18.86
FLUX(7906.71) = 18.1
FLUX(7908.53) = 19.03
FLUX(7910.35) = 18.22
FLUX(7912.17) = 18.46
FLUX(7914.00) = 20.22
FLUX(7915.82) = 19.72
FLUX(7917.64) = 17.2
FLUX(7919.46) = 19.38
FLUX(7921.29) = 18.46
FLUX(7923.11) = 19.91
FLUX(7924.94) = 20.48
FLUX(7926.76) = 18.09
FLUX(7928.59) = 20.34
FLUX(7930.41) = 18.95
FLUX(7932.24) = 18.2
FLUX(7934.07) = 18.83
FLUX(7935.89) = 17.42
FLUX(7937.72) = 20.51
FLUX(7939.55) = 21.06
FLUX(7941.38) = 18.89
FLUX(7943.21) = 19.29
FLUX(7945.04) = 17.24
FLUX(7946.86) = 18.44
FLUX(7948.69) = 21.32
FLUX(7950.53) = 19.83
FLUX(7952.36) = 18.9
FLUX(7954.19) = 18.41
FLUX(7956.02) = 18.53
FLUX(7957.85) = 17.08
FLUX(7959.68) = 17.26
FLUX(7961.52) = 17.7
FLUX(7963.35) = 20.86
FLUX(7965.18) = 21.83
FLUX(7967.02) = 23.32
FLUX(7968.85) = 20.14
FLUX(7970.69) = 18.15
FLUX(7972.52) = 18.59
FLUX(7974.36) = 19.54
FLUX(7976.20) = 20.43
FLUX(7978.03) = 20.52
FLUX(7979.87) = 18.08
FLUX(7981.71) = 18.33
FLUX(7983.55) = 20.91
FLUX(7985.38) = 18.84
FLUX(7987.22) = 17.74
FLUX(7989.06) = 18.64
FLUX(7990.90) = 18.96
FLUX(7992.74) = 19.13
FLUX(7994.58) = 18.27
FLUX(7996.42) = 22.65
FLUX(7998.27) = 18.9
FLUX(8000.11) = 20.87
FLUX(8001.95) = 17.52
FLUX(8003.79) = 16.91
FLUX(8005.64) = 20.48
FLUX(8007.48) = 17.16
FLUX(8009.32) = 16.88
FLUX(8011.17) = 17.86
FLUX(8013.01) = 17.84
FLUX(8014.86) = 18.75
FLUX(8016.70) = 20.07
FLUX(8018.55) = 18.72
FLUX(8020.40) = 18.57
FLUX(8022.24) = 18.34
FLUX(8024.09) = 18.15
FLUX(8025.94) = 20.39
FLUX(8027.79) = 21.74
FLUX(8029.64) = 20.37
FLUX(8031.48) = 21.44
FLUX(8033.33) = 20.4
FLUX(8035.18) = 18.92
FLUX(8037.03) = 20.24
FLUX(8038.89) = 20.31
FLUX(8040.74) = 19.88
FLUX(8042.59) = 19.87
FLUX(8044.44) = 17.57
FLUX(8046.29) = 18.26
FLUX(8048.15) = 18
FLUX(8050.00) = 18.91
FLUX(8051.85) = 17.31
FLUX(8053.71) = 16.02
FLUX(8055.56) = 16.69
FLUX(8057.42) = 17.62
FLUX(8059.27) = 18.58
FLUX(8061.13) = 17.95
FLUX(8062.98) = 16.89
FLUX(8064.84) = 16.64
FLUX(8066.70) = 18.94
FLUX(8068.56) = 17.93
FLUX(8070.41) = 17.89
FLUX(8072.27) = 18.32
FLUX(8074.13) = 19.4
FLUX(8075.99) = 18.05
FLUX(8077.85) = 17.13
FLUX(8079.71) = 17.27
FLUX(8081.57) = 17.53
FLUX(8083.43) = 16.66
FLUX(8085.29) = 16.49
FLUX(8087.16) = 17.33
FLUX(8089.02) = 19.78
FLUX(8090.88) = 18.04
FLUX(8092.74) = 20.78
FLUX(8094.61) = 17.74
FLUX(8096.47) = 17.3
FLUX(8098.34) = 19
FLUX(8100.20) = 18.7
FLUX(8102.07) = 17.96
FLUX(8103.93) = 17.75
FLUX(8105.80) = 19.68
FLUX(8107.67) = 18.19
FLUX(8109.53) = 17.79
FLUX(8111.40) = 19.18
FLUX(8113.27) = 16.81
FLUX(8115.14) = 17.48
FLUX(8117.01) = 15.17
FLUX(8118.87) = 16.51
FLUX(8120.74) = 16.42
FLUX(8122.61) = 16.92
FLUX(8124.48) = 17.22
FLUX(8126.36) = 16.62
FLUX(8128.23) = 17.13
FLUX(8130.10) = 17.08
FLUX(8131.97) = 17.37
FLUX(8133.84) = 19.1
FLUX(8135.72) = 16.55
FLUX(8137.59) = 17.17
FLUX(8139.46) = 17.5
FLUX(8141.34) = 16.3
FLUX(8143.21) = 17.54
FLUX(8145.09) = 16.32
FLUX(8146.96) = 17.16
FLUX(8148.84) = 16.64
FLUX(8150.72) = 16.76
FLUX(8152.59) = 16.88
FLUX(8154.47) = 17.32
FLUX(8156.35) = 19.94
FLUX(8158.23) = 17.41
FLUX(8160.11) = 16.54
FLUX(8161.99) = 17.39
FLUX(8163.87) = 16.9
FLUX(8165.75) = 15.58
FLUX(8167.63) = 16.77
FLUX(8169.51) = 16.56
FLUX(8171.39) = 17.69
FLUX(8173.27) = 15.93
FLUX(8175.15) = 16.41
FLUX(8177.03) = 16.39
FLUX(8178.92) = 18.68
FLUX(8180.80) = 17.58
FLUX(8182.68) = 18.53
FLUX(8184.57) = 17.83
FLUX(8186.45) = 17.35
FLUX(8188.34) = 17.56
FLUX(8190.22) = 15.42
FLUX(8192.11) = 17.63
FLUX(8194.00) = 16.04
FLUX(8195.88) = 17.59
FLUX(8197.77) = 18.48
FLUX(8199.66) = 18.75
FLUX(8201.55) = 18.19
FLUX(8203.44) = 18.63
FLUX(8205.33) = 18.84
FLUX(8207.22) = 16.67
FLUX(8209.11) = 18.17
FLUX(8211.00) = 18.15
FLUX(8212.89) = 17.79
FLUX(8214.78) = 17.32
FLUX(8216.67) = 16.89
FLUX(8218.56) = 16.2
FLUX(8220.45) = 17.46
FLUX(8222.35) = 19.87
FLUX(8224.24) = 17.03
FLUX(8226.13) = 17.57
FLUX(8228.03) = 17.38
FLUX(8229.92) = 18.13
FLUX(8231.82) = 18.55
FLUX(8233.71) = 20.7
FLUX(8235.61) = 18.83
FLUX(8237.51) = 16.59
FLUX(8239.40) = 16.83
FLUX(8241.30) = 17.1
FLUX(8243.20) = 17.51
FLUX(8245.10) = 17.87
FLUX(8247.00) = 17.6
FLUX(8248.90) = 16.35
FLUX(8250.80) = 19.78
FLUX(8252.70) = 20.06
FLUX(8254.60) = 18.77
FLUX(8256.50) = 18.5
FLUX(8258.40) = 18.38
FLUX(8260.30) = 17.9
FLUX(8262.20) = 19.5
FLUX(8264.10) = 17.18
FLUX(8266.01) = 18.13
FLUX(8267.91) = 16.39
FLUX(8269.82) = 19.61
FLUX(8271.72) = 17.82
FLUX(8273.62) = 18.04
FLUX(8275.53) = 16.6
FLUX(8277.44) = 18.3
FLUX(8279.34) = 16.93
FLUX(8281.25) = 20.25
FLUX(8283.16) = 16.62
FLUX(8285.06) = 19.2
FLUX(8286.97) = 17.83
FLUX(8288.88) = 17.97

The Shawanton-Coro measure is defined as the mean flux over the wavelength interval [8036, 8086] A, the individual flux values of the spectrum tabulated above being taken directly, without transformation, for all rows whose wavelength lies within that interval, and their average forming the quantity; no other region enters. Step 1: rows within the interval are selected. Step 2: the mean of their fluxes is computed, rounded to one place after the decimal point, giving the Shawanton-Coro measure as 18.0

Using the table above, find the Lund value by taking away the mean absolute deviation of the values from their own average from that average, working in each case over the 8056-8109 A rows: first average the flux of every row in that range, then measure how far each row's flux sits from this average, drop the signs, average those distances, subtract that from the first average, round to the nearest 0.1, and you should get 17.3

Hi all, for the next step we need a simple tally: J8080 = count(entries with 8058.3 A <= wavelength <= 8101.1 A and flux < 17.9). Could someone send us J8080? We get 11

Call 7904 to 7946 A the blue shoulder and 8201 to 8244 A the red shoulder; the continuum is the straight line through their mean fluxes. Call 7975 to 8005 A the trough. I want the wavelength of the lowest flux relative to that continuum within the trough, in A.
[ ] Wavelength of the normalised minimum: 8003.79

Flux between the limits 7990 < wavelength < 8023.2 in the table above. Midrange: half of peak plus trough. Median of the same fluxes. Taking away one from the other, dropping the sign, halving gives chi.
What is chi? 0.56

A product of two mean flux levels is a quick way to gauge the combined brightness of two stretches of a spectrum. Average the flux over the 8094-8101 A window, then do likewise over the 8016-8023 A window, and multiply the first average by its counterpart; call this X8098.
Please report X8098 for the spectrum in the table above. 344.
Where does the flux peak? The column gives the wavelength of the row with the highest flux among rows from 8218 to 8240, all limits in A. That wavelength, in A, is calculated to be 8233.71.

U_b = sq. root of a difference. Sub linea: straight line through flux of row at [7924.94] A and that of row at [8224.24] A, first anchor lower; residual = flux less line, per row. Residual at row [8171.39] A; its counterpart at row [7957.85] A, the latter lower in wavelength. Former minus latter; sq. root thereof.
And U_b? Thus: 1.8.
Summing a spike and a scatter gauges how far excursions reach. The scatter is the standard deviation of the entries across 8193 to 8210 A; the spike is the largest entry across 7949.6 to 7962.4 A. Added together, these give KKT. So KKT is 20.8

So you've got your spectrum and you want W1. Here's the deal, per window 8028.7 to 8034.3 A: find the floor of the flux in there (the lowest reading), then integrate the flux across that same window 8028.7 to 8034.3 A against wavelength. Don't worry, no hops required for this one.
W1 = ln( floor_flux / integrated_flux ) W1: -1.7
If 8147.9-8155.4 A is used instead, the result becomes -2.0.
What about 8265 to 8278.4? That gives -2.7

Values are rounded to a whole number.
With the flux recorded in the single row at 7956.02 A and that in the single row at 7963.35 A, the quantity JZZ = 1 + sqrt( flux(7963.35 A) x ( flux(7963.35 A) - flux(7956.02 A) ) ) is 8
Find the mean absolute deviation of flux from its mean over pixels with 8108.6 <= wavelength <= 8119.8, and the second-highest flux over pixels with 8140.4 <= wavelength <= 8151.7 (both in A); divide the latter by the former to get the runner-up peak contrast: 17.3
